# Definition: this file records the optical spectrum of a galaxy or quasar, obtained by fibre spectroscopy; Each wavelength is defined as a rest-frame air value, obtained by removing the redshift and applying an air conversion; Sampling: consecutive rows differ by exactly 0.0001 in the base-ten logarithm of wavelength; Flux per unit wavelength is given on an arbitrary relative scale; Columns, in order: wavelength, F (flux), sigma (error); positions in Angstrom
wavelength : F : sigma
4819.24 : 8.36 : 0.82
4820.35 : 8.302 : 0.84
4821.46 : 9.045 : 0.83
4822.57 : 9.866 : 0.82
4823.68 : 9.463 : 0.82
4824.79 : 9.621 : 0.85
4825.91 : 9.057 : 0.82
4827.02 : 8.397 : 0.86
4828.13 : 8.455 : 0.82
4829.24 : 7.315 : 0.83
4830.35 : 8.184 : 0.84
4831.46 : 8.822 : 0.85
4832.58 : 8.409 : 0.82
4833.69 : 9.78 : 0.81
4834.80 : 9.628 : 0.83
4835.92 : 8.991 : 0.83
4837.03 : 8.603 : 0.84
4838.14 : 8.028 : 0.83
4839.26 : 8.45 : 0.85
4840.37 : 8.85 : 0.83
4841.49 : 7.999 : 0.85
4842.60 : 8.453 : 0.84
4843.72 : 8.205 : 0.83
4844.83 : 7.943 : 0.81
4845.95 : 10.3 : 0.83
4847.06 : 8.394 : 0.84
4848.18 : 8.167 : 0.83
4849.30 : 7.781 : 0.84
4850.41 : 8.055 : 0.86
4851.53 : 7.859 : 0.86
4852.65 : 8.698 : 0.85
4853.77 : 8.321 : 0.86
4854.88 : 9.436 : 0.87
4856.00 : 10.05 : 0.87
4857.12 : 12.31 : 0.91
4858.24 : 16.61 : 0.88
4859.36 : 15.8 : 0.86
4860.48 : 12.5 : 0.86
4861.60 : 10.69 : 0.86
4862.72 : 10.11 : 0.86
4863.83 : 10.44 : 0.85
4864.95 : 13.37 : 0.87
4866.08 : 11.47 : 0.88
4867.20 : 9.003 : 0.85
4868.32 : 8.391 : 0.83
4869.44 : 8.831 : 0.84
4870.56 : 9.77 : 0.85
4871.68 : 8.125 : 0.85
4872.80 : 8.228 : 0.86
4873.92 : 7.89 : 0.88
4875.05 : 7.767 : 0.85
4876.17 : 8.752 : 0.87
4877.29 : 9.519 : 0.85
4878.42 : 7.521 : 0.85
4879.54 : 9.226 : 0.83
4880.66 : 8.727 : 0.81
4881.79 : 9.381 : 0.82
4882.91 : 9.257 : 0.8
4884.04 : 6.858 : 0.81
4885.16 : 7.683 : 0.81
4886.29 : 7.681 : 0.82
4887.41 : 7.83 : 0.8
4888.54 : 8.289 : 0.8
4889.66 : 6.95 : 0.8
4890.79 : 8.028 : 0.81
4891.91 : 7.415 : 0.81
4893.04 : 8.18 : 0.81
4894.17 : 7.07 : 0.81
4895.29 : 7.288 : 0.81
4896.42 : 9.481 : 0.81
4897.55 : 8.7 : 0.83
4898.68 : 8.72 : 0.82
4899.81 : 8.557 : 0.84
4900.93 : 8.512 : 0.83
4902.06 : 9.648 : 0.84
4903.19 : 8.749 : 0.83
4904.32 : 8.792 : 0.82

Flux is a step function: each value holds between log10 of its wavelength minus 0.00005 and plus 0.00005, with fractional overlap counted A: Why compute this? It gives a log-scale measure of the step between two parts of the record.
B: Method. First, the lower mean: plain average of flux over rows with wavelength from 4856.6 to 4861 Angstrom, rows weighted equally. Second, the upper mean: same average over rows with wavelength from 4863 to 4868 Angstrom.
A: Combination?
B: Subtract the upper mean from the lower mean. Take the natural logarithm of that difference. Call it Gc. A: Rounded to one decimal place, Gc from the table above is 1.2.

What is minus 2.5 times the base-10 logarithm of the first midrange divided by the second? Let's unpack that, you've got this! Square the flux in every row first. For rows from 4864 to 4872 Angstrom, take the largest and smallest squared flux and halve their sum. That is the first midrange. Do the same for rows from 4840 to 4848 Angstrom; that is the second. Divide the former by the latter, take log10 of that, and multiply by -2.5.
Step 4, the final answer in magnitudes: -0.40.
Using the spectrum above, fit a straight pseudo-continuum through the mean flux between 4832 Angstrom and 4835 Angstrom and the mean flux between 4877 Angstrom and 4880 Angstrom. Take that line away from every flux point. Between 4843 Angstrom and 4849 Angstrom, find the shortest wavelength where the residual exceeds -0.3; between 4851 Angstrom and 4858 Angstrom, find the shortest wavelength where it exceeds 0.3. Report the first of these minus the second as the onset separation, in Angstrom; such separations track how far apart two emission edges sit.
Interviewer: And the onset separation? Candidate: -8.9 Angstrom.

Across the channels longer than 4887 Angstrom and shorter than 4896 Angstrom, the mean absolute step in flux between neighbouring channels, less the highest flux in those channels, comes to -7.5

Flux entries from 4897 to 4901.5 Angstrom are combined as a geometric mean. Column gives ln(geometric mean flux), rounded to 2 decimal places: 2.15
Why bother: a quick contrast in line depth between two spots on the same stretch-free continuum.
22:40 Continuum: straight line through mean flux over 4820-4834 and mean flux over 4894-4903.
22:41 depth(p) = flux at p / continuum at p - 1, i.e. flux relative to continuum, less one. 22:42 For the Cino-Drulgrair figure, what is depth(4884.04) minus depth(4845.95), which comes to -0.38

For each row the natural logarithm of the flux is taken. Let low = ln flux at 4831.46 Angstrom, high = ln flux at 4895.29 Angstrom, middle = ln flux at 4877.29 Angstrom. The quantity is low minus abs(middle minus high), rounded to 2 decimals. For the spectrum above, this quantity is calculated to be 1.91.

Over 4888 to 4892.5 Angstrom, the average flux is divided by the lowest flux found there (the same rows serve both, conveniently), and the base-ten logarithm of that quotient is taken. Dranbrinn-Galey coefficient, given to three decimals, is 0.043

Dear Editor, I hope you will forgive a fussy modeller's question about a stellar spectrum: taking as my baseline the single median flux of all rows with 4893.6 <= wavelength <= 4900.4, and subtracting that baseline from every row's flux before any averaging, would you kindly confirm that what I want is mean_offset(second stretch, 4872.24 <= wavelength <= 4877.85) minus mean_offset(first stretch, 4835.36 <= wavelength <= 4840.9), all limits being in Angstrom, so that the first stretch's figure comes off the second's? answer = -0.2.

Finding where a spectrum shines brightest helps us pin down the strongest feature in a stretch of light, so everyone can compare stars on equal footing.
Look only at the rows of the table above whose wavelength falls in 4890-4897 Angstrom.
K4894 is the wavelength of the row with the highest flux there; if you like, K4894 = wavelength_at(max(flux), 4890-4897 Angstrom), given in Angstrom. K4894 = 4896.42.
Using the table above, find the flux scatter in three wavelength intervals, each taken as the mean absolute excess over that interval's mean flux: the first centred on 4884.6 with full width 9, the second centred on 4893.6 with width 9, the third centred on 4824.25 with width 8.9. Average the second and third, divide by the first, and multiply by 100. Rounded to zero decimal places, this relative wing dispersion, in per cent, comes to 85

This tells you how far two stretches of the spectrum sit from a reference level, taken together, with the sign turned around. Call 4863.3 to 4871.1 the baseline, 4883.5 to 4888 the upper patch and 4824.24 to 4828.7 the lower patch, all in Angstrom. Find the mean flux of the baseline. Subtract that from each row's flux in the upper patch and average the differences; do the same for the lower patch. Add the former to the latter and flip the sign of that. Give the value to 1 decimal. 4.0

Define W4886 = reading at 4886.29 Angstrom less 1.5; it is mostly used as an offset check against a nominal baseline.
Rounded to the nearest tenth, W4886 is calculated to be 6.2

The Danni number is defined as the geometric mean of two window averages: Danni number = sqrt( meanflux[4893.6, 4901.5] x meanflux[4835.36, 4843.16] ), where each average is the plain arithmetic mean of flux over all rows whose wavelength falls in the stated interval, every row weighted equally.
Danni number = 8.4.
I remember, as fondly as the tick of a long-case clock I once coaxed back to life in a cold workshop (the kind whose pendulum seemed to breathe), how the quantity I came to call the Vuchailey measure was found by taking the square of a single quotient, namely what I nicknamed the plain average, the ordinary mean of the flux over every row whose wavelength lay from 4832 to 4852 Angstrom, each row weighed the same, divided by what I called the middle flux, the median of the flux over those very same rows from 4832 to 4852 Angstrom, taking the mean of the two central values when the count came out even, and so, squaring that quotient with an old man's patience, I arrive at 1.04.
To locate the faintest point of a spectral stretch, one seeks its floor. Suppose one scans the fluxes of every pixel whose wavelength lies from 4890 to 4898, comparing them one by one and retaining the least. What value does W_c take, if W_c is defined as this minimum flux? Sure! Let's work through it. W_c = 7.07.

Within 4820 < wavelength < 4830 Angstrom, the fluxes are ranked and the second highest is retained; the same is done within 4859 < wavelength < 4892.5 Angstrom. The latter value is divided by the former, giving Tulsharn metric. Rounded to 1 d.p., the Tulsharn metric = 1.4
